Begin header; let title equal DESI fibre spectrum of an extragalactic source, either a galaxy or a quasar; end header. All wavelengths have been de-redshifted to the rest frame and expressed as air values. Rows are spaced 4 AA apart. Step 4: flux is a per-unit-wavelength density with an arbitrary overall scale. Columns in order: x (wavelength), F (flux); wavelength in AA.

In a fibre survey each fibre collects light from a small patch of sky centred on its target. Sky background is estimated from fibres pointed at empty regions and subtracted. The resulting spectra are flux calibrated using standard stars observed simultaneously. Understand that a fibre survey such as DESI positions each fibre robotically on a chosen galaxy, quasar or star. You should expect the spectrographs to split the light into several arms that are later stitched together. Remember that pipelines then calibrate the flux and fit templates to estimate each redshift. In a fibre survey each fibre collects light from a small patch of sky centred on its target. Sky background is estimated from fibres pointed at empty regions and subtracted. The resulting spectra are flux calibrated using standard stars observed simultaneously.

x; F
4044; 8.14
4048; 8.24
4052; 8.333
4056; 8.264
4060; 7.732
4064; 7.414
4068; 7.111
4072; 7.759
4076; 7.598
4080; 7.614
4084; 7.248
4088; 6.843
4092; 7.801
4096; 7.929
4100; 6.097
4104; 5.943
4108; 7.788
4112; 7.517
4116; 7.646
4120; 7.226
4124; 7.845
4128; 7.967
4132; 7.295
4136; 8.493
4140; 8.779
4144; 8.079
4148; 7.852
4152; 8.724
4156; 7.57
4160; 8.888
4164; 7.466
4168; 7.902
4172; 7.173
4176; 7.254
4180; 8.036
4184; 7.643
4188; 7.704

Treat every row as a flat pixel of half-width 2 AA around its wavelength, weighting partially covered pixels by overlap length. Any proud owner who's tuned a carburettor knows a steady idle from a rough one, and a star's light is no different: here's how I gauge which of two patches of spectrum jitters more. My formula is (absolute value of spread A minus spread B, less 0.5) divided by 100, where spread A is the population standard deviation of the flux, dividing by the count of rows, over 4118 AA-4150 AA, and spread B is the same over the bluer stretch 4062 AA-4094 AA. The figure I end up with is -0.0032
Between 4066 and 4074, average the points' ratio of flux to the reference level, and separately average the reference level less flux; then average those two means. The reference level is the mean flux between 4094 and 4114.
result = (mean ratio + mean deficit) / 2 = 0.34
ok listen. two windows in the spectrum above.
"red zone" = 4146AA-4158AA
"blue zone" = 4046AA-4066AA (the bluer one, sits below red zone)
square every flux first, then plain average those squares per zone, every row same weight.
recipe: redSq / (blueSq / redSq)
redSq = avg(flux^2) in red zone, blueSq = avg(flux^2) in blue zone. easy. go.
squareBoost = 66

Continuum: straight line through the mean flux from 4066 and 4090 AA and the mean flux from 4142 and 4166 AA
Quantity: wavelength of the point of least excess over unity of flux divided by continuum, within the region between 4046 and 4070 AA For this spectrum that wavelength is 4068 AA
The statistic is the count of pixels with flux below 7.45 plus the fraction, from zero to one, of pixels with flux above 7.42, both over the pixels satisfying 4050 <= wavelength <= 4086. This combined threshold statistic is 3.7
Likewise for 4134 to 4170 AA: 1.0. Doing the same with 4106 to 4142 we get 2.8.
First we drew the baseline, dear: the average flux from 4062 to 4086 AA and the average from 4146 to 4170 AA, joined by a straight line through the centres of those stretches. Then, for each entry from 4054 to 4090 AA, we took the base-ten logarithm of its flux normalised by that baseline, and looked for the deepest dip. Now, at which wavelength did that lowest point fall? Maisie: 4088 AA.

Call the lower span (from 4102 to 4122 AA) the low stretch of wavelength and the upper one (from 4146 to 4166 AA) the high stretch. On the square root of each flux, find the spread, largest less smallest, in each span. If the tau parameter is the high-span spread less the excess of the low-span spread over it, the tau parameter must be 0.14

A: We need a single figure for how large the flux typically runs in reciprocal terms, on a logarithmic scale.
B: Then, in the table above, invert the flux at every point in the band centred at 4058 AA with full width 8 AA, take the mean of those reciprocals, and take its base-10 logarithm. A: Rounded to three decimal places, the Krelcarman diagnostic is -0.903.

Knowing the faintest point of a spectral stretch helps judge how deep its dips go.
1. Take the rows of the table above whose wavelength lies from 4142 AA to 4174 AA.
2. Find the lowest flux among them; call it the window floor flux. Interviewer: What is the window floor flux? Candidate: 7.173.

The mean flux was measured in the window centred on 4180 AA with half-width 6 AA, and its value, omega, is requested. 7.6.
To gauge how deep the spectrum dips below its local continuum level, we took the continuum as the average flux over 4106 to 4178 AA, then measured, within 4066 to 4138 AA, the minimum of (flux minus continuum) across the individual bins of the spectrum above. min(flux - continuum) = -1.9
